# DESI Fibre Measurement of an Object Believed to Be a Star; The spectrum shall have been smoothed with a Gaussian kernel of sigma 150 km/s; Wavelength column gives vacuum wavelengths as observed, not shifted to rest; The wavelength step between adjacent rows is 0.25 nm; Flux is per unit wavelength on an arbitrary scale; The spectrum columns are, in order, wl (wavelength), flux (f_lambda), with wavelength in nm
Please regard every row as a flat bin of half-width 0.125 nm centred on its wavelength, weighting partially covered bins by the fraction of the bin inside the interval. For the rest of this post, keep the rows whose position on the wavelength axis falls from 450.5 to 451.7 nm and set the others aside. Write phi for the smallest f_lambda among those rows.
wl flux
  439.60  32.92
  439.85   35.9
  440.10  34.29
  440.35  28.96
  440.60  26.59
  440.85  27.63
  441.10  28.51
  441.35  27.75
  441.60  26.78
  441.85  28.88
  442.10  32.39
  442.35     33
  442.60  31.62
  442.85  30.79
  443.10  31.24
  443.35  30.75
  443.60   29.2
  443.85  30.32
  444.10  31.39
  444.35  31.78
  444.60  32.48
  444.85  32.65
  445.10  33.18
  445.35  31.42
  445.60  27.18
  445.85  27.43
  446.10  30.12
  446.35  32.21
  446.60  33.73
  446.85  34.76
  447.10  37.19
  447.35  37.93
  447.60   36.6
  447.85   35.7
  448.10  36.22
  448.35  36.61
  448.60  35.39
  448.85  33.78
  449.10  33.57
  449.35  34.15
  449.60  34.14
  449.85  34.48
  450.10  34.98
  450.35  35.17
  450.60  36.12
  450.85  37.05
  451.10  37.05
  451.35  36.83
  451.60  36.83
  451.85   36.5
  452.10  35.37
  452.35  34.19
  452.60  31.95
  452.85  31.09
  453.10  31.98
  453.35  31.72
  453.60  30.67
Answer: 36.12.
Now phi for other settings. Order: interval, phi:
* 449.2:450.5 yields 34.14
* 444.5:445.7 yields 27.18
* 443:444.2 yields 29.2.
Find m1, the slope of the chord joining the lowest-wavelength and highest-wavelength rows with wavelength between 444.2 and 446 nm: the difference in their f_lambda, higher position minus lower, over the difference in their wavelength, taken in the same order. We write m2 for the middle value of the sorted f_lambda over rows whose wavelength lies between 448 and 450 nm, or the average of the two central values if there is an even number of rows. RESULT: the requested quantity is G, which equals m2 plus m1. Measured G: 31.4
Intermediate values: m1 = -2.9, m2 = 34.3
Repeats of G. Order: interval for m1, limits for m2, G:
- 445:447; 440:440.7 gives 29.9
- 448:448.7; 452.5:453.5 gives 30.2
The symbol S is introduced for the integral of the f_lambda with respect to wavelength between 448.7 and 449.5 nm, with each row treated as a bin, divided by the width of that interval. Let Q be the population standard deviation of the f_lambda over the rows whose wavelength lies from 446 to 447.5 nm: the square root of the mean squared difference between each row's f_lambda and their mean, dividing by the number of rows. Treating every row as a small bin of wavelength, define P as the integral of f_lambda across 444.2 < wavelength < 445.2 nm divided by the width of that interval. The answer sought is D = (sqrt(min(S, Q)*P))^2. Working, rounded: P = 32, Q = 2.7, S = 33.9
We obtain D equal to 88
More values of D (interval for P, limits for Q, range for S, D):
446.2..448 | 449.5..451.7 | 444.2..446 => 39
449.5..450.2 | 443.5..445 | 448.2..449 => 42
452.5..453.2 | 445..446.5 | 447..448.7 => 72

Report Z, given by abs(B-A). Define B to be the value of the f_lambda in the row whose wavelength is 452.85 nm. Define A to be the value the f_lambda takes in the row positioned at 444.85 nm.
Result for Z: 1.6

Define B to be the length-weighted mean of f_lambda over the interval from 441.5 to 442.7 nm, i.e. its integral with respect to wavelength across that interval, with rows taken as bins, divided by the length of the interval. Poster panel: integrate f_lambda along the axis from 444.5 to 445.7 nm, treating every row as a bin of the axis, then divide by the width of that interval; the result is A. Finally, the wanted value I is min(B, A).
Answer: 30.6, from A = 31.4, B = 30.6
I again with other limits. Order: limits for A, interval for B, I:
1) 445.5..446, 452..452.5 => 27.5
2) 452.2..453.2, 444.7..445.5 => 32.3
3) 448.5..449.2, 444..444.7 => 31.9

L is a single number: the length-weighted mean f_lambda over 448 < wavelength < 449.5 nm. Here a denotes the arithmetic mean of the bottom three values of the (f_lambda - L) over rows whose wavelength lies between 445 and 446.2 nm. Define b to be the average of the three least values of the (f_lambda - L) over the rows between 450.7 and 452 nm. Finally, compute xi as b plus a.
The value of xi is -4.9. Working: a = -6.7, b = 2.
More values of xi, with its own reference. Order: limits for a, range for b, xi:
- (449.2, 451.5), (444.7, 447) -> -7.3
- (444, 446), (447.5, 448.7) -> -5.4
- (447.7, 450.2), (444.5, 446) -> -7.3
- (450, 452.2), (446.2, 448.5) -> -1.1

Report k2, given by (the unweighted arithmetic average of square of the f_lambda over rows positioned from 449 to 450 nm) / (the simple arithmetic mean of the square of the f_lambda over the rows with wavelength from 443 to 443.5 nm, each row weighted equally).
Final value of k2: 1.21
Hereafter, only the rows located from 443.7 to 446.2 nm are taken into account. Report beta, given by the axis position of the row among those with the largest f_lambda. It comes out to 445.10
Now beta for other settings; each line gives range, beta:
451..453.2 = 451.10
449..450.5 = 450.35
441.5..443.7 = 442.35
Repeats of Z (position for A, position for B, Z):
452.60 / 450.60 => 4.2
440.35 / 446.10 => 1.2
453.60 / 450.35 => 4.5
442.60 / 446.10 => 1.5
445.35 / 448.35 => 5.2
